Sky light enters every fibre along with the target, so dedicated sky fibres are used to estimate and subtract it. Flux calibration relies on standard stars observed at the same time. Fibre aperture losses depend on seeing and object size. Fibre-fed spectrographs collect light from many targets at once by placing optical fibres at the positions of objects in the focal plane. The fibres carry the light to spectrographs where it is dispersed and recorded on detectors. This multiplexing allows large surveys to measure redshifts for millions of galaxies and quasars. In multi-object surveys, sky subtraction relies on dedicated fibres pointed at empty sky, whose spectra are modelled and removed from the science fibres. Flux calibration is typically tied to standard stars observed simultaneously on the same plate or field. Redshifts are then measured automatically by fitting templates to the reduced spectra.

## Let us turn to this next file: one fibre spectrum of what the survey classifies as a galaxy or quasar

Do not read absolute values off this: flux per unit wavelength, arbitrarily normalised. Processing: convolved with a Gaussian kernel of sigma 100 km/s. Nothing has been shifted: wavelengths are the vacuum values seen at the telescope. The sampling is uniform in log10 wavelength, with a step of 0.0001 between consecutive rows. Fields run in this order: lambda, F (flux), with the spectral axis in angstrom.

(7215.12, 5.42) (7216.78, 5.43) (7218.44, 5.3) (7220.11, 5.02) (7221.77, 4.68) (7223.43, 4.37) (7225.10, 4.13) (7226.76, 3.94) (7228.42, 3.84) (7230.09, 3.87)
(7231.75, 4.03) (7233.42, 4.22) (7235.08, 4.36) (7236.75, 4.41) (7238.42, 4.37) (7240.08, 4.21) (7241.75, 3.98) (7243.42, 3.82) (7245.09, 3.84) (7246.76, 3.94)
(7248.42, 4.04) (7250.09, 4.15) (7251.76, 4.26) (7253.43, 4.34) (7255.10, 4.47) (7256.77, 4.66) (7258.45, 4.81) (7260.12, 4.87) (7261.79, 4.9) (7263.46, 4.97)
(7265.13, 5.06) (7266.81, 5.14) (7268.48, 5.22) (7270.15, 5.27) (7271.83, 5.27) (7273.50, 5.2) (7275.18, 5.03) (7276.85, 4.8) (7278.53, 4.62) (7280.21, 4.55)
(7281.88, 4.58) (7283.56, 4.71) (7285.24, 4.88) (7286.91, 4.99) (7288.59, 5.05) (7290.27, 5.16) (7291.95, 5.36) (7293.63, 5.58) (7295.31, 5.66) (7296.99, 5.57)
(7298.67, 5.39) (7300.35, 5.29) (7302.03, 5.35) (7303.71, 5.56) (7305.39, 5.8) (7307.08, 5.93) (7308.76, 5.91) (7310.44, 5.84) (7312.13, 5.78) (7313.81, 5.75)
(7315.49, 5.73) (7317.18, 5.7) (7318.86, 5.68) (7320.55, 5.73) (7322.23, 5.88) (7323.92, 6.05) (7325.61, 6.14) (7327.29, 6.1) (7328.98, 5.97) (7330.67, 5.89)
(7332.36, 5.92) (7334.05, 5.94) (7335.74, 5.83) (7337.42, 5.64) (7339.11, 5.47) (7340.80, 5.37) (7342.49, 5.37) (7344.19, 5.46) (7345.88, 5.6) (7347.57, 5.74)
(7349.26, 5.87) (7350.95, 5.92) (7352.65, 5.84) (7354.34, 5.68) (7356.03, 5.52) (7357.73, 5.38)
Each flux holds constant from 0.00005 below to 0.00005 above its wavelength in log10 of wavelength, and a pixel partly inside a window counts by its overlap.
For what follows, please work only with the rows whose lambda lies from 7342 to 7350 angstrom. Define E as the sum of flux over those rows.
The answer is 28.0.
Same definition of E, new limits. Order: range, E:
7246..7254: 20.7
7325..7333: 30.0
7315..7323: 28.7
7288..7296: 26.8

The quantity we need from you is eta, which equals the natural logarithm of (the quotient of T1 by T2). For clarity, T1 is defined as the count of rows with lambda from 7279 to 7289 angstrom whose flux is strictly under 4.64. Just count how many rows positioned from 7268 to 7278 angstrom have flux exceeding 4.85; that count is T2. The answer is -0.9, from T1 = 2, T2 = 5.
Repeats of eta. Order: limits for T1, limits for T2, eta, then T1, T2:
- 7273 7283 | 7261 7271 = -0.7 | 3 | 6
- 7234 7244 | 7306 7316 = 0.0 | 6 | 6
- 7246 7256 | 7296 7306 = 0.0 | 6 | 6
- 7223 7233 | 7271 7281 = 0.7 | 6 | 3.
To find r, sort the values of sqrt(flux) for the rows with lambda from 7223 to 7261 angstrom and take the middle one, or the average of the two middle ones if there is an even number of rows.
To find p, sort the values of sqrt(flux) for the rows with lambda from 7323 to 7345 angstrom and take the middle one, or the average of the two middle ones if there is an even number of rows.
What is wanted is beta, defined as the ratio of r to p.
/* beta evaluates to 0.85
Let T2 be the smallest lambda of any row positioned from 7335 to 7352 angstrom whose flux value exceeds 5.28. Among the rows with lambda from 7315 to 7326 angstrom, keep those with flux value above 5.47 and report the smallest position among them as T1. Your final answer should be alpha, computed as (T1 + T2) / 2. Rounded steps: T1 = 7315.49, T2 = 7335.74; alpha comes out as 7325.6 angstrom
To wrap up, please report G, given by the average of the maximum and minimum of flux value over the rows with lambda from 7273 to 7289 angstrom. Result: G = 4.9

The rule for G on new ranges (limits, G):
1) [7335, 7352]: 5.6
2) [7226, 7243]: 4.1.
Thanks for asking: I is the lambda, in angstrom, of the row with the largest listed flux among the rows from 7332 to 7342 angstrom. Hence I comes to 7334.05 angstrom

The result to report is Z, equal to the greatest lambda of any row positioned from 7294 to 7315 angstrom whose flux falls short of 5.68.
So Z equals 7303.71 angstrom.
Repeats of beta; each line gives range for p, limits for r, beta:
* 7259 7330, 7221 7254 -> 0.88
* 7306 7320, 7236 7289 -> 0.90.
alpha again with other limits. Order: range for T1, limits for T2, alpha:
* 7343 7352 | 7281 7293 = 7318.9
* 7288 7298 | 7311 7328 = 7302.9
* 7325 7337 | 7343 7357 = 7334.9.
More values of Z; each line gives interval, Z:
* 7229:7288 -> 7286.91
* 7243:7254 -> 7253.43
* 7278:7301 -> 7300.35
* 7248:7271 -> 7270.15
